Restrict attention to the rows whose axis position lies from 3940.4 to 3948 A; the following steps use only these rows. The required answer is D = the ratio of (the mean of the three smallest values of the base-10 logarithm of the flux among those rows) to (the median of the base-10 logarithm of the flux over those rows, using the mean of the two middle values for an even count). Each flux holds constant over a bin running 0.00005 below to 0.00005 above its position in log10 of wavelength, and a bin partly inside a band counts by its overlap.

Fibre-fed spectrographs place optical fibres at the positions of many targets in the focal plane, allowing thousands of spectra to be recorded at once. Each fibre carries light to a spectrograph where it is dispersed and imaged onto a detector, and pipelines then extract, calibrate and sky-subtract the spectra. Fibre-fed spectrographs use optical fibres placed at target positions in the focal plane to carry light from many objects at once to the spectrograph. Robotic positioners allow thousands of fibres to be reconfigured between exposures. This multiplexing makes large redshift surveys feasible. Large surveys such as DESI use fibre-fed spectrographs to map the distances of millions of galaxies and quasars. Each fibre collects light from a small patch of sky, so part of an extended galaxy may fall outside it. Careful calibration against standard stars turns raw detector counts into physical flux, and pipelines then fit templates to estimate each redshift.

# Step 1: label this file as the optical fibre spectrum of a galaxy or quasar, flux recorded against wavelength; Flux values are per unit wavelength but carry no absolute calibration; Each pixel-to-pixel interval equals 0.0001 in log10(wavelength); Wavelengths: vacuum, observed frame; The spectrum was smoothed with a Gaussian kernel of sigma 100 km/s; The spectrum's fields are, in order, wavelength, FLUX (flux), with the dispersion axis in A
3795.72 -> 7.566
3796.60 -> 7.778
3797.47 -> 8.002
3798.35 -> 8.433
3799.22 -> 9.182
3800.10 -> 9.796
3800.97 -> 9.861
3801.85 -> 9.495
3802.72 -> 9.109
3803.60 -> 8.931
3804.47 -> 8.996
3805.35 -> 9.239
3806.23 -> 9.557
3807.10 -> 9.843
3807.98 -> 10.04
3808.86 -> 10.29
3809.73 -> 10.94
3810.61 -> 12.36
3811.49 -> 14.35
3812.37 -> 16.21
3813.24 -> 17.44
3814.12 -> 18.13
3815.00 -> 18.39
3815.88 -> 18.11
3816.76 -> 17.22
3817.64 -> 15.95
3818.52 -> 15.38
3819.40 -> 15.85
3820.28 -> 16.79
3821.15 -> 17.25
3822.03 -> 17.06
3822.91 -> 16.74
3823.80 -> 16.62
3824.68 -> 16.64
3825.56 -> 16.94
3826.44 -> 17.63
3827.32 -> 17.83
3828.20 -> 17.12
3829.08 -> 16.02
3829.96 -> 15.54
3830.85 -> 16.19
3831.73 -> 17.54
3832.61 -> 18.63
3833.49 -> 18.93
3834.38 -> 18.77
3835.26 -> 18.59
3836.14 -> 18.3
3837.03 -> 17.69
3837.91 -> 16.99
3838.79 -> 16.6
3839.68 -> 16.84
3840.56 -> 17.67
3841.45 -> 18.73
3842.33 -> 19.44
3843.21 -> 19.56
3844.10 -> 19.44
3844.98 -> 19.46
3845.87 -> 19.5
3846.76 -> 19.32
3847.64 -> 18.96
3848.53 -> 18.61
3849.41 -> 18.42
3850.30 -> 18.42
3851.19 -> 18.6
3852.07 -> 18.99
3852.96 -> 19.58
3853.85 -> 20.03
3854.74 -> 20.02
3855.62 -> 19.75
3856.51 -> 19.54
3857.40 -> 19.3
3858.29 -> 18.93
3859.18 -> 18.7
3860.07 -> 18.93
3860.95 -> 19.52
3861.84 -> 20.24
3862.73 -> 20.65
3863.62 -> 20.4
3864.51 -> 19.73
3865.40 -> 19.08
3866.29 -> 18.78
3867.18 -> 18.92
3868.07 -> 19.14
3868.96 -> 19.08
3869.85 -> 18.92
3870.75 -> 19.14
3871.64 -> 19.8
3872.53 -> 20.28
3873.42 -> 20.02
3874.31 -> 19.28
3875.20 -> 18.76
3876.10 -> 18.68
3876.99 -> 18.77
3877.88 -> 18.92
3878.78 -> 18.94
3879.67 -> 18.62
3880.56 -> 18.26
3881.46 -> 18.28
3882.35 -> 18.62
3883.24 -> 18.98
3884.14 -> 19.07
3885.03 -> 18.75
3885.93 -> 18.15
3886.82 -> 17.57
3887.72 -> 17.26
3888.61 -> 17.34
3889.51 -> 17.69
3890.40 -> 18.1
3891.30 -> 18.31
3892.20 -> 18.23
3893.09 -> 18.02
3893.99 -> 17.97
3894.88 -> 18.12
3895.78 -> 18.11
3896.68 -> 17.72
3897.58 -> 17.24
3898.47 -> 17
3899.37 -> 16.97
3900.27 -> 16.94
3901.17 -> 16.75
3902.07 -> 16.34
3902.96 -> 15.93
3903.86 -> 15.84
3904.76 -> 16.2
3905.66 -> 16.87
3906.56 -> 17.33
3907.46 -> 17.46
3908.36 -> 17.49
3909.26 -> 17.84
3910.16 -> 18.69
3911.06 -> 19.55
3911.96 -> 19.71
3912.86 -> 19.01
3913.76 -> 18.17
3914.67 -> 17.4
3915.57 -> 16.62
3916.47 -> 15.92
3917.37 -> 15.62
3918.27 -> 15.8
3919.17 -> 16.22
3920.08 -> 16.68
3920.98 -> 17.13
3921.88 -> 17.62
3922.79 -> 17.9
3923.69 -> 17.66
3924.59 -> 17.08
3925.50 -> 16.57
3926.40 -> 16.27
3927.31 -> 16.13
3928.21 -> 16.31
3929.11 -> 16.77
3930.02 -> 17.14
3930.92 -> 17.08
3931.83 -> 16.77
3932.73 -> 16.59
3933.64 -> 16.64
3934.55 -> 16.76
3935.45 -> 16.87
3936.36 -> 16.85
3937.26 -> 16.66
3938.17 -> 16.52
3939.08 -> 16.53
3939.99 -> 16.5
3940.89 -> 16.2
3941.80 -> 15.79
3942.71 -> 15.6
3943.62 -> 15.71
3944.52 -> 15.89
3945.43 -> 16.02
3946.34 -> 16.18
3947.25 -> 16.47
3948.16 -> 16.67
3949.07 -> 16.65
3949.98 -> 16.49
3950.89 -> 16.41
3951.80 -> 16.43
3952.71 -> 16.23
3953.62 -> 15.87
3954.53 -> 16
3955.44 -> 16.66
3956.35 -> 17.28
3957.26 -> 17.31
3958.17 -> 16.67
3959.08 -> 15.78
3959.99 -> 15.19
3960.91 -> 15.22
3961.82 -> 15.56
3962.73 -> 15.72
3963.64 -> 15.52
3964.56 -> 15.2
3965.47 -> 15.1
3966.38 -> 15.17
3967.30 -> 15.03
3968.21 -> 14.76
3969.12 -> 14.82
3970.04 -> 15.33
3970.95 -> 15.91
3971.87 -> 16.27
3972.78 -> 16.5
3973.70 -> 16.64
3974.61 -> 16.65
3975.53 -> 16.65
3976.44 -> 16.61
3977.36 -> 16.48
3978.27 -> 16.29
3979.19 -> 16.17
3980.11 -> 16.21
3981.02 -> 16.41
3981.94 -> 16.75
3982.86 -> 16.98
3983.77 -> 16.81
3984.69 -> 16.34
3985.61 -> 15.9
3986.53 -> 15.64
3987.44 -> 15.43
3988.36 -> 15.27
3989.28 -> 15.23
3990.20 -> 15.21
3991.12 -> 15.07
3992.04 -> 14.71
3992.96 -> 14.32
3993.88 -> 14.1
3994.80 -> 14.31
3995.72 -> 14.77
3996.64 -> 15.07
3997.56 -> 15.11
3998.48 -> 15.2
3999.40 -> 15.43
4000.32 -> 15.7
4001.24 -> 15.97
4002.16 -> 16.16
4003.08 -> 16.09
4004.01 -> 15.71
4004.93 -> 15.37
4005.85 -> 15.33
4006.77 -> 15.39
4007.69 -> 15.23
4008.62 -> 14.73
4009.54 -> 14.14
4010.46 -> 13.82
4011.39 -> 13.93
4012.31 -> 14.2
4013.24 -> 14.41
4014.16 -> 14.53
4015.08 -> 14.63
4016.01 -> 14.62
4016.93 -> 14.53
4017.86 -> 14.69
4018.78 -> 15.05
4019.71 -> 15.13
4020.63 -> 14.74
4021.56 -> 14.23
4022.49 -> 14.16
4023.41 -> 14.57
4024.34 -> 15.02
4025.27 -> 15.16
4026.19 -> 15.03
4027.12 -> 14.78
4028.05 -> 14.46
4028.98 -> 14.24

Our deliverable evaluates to 0.994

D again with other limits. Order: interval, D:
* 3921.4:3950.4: 0.981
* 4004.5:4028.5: 0.982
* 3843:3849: 0.992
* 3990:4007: 0.976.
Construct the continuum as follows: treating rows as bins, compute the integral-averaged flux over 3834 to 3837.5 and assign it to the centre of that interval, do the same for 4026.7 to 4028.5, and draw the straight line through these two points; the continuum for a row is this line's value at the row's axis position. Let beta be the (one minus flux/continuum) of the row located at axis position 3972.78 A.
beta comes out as -0.05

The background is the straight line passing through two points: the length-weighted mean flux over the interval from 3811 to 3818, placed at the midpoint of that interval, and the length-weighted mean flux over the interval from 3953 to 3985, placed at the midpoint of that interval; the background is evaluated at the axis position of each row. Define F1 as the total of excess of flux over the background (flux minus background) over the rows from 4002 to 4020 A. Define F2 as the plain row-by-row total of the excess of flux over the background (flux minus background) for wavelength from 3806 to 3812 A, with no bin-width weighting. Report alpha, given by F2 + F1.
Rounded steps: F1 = -19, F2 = -41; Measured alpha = -60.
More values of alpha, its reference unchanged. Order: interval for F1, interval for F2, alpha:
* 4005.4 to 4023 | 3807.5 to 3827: -49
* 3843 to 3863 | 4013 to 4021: 50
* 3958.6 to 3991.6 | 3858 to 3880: 60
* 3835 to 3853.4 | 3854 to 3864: 70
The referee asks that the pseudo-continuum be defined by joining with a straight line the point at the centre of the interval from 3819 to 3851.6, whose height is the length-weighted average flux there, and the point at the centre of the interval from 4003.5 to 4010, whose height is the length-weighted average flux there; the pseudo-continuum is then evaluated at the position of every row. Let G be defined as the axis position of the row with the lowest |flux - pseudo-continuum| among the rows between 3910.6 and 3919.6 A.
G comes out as 3915.57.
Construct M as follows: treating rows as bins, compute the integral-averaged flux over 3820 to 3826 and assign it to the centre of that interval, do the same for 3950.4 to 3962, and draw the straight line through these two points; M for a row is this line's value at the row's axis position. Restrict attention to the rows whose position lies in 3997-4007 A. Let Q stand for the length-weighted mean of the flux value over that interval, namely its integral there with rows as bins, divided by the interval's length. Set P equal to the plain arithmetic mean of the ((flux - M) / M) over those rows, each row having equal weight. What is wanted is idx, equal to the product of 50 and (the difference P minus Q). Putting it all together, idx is -781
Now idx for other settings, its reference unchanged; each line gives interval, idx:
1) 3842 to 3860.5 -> -953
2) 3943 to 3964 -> -809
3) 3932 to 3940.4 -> -832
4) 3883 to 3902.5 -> -883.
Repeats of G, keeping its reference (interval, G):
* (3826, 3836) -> 3827.32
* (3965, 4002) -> 3987.44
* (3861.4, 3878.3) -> 3866.29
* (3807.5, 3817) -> 3815.88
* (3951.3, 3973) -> 3954.53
